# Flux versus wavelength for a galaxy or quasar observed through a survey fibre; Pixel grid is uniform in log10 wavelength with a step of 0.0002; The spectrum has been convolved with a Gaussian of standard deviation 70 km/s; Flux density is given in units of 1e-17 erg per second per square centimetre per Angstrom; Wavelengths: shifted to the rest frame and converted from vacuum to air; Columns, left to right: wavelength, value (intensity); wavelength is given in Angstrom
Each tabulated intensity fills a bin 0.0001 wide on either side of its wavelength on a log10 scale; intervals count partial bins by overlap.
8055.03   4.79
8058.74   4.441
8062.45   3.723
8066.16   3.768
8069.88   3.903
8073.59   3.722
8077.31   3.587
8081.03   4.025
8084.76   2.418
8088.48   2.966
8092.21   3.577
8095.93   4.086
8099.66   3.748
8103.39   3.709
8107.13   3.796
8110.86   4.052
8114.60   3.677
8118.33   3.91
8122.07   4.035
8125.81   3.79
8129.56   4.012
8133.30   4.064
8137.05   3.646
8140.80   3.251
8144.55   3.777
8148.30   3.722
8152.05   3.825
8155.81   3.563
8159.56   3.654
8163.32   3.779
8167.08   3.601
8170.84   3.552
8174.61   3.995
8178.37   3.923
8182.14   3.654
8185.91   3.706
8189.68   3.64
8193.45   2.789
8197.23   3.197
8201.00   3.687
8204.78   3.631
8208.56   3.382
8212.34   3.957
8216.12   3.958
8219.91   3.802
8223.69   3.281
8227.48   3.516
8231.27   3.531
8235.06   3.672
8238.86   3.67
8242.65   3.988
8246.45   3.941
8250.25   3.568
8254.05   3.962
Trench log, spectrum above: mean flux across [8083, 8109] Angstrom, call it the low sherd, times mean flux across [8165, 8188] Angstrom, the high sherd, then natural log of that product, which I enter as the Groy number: 2.56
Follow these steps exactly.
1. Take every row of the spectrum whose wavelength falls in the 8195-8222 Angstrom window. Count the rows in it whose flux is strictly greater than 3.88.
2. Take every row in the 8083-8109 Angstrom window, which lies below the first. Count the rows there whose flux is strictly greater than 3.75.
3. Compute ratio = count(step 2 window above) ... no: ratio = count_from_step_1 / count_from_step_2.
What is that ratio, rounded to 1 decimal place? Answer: 1.0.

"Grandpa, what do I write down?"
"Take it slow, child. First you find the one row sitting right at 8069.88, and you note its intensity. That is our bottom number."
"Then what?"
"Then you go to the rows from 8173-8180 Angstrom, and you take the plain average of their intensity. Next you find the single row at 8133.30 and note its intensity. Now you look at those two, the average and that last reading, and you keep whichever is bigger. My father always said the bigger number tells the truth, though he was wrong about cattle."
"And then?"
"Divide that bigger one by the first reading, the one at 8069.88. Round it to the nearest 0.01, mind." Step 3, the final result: 1.04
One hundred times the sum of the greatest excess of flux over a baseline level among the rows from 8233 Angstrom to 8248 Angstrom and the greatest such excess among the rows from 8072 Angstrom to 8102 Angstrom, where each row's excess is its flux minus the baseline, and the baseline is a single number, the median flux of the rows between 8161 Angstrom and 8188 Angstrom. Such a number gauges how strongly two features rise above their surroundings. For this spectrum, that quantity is 66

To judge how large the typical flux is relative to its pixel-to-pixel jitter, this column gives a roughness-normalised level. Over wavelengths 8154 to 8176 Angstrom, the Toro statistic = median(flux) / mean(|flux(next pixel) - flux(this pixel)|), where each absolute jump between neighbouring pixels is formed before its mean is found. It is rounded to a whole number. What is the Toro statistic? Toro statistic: 20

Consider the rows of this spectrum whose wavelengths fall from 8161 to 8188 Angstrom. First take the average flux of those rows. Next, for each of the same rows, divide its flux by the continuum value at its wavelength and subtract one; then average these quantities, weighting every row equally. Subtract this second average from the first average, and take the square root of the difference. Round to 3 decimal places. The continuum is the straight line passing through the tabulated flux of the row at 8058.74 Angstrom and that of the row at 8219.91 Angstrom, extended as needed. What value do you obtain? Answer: 1.950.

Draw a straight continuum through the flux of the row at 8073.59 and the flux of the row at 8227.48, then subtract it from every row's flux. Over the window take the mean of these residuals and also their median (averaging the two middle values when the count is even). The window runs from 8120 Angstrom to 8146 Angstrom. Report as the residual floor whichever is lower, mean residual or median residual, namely 0.150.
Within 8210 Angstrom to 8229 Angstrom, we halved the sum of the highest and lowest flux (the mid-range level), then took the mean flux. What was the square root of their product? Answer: 3.66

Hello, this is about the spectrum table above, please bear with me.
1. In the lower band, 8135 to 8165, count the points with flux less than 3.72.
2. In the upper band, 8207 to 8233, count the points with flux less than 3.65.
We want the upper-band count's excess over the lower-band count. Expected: 0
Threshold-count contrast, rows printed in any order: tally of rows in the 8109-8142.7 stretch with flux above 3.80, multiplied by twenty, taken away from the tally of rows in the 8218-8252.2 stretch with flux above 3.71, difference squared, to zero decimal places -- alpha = 9409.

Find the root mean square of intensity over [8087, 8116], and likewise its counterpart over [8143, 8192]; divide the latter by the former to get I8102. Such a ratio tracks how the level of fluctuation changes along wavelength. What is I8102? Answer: 1.00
